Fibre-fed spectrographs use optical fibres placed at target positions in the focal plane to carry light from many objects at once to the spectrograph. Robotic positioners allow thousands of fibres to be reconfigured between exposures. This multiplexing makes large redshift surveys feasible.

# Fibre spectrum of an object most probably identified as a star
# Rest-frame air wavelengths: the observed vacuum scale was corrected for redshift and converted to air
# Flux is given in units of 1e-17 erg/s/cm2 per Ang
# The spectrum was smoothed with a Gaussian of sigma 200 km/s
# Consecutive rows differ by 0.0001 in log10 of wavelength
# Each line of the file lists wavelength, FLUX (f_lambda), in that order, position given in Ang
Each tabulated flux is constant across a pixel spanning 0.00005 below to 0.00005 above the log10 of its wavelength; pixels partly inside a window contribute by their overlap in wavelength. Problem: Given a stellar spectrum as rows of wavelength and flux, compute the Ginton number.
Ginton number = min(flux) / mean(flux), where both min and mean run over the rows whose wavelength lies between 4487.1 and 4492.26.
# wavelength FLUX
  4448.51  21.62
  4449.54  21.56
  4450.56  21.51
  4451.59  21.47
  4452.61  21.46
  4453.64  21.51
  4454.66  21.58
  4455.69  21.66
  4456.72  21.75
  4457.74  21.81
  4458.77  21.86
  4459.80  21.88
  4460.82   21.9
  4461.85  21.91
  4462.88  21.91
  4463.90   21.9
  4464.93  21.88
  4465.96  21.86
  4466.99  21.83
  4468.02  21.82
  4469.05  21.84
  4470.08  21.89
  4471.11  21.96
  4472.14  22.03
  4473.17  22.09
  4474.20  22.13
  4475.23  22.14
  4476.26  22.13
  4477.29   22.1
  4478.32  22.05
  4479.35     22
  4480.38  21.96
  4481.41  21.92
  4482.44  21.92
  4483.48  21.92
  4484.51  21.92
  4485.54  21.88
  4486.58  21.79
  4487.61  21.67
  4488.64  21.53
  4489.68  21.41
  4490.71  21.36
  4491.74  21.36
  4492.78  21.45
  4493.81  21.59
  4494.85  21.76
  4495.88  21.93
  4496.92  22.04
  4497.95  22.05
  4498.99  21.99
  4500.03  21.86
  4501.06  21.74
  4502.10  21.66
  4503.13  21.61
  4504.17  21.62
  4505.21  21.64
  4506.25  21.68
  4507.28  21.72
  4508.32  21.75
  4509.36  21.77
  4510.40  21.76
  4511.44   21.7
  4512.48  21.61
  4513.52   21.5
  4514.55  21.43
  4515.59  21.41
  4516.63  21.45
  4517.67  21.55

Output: 0.995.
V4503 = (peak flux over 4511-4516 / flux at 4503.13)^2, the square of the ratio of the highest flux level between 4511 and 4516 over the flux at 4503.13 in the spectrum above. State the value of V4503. 1.01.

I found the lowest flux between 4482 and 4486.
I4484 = 21.88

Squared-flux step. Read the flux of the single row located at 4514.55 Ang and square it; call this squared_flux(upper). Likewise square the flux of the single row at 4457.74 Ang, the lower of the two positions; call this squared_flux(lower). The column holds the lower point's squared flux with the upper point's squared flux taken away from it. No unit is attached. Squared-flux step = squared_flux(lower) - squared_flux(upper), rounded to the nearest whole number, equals 16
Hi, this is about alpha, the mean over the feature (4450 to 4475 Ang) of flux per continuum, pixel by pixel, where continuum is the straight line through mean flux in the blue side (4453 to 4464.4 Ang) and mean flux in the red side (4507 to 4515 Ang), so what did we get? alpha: 1.00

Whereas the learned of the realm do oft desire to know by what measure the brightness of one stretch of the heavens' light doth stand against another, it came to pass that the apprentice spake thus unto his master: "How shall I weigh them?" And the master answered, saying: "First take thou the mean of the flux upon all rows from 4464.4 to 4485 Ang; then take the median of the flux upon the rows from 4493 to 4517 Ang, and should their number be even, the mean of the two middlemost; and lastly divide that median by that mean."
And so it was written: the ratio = 0.99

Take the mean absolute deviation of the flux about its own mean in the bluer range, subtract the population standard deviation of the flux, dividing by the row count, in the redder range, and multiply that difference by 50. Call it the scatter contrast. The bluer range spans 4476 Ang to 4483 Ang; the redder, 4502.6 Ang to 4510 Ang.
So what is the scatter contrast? 1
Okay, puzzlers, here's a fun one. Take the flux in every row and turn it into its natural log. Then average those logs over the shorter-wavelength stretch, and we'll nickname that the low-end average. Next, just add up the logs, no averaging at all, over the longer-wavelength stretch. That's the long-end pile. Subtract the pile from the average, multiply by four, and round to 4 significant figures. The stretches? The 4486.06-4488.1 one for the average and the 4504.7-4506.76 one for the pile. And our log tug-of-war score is -12.29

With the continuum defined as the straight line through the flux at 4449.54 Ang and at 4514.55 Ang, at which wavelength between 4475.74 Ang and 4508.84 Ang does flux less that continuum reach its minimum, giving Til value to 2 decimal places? 4490.71 Ang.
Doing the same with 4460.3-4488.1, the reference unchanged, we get 4487.61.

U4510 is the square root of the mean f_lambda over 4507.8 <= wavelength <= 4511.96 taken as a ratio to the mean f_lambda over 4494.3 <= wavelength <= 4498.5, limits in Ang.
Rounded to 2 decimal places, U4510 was 1.00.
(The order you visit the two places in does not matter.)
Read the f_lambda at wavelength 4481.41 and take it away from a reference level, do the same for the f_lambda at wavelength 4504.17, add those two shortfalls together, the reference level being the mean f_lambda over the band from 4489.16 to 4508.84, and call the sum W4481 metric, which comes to -0.1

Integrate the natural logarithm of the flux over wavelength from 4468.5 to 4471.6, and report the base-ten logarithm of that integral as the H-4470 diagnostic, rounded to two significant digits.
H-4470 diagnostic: 0.98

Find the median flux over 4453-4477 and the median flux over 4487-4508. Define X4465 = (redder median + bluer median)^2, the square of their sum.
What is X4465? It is 1896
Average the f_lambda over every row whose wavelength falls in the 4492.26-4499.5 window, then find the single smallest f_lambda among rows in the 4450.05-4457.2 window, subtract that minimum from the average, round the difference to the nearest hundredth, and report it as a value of 0.37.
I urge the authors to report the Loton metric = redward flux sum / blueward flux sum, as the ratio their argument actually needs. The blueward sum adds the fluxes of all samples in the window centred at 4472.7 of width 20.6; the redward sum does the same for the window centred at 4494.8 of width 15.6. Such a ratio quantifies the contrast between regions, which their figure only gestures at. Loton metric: 0.7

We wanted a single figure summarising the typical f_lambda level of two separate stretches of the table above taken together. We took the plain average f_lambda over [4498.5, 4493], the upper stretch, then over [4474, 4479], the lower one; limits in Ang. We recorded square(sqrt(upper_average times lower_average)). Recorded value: 484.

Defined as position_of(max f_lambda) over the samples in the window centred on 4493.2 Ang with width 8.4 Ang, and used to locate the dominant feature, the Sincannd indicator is 4496.92 Ang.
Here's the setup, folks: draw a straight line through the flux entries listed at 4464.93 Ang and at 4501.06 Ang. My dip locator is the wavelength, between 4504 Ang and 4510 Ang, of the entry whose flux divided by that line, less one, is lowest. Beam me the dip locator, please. 4504.17 Ang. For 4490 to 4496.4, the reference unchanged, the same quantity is 4490.71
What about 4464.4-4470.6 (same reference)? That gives 4468.02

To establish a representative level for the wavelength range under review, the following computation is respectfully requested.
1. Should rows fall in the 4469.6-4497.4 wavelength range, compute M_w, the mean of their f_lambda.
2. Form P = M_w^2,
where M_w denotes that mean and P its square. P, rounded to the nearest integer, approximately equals 477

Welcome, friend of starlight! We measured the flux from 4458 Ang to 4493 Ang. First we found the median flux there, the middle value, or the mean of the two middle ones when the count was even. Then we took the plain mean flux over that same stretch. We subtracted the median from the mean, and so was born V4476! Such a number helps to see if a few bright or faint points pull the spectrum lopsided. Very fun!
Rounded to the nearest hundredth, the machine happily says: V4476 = -0.04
